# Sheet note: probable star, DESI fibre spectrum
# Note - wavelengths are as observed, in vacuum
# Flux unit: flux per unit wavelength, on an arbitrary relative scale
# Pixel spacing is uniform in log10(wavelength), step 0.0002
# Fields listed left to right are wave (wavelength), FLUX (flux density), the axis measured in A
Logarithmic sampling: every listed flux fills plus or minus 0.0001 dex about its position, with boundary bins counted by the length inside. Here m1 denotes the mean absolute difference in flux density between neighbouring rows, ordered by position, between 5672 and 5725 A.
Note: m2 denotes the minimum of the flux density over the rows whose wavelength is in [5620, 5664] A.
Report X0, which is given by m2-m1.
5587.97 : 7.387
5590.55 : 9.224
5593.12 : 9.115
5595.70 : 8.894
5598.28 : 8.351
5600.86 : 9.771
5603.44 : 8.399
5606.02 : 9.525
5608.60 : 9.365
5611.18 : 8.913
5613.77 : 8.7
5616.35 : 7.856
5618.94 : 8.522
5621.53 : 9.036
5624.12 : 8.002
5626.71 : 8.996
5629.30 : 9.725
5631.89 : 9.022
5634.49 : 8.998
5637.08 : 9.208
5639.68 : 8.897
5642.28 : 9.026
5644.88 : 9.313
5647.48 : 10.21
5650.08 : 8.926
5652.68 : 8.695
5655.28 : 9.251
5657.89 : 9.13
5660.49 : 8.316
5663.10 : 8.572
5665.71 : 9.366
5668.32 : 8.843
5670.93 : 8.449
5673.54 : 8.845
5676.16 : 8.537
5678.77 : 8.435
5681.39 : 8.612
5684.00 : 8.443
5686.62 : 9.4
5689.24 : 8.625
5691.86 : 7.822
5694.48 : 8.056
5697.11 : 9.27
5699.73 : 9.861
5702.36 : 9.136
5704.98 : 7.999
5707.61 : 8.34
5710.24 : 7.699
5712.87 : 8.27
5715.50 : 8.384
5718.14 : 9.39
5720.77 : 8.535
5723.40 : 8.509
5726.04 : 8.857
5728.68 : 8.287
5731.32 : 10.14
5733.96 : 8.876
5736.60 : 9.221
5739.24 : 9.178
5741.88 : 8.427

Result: 7.44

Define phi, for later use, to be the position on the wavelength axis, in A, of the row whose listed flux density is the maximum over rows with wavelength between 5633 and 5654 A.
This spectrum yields 5647.48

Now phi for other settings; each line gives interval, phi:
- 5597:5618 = 5600.86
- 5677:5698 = 5686.62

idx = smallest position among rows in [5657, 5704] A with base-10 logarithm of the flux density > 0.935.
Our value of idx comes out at 5657.89 A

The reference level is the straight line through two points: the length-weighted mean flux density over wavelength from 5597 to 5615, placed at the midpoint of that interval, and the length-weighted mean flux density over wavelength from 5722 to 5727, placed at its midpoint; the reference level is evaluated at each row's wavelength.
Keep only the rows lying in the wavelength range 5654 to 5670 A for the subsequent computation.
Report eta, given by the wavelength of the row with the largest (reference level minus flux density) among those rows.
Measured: 5660.49 A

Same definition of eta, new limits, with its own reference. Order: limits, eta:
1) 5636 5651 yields 5639.68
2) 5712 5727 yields 5712.87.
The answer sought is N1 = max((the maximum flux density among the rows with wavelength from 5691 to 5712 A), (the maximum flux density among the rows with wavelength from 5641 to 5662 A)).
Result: 10.21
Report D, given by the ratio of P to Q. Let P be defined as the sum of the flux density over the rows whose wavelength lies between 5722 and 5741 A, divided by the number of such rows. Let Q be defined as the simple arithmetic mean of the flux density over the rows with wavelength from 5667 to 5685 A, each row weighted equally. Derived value 1.05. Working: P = 9.01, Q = 8.59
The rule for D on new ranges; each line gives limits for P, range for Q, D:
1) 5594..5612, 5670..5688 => 1.04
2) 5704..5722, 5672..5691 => 0.96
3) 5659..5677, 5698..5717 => 1.02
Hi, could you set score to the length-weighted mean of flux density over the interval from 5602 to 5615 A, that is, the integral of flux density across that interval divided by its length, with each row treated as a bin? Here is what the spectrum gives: 9.0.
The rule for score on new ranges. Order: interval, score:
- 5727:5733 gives 9.2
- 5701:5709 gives 8.5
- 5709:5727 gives 8.5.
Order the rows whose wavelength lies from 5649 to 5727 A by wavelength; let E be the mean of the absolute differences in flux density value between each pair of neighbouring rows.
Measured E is 0.52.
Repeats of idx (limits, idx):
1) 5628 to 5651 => 5629.30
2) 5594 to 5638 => 5595.70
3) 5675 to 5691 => 5681.39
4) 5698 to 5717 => 5699.73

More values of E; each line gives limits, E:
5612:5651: 0.62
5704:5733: 0.63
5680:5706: 0.73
